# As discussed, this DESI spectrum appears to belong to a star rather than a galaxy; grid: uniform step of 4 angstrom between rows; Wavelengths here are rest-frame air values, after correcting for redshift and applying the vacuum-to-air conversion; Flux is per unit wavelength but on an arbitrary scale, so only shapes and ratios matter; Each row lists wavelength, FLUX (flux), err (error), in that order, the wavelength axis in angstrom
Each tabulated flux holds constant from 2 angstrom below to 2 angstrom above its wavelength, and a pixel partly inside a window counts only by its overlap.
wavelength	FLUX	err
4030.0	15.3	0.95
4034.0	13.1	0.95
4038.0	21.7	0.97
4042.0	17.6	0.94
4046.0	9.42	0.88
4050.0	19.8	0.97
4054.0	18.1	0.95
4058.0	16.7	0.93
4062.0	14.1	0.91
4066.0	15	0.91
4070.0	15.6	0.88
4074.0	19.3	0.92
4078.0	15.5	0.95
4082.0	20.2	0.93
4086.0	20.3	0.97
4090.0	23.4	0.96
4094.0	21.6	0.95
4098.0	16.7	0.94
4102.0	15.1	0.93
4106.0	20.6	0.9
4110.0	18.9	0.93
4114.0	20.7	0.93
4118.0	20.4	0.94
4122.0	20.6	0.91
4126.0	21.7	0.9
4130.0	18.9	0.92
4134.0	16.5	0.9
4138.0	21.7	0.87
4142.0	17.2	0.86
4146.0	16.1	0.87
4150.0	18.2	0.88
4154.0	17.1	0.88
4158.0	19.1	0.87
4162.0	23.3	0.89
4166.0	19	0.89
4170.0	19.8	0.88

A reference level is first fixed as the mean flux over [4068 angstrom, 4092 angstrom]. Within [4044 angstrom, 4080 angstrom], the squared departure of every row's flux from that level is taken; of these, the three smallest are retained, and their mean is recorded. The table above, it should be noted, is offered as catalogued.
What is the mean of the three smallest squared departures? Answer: 0.51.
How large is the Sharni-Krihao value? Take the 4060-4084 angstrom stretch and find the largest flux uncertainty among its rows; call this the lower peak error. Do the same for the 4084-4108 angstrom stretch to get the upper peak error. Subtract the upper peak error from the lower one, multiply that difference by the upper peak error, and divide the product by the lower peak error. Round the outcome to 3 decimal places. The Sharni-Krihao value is -0.020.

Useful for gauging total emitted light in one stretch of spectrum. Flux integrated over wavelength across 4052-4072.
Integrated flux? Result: 318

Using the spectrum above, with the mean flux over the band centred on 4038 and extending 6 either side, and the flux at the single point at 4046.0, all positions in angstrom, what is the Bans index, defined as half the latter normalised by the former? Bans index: 0.27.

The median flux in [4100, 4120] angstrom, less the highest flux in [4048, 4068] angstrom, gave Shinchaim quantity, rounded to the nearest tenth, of 0.6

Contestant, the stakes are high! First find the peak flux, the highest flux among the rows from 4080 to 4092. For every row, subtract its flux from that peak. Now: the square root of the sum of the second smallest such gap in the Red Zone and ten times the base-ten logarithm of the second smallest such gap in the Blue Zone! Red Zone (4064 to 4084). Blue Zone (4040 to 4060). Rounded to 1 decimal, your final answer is 3.4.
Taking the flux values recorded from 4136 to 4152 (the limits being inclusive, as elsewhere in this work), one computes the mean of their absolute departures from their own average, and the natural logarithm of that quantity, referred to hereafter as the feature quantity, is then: 0.53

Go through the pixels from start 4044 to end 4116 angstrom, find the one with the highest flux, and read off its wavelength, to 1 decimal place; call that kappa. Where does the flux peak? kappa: 4090.0 angstrom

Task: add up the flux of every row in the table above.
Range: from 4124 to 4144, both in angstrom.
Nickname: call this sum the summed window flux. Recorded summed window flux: 96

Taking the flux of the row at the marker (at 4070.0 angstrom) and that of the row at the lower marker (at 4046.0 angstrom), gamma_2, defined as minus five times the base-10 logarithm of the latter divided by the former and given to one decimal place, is 1.1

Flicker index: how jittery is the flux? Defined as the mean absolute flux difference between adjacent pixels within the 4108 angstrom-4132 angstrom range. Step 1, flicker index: 1.2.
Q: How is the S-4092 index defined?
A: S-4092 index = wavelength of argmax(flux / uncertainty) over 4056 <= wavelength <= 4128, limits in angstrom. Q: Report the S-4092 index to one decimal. 4090.0 angstrom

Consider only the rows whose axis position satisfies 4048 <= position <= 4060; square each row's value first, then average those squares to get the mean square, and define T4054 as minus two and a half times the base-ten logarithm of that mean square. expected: -6.3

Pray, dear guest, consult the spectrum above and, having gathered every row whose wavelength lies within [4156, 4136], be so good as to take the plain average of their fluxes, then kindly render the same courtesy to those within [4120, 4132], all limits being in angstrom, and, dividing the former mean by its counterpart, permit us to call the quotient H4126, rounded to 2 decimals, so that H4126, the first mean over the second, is 0.89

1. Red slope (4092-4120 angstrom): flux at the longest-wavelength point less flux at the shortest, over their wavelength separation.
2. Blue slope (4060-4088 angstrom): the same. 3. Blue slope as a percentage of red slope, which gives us -517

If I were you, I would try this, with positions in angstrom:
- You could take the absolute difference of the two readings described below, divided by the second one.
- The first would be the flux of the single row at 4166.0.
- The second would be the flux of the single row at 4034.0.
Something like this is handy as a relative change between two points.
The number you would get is 0.45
